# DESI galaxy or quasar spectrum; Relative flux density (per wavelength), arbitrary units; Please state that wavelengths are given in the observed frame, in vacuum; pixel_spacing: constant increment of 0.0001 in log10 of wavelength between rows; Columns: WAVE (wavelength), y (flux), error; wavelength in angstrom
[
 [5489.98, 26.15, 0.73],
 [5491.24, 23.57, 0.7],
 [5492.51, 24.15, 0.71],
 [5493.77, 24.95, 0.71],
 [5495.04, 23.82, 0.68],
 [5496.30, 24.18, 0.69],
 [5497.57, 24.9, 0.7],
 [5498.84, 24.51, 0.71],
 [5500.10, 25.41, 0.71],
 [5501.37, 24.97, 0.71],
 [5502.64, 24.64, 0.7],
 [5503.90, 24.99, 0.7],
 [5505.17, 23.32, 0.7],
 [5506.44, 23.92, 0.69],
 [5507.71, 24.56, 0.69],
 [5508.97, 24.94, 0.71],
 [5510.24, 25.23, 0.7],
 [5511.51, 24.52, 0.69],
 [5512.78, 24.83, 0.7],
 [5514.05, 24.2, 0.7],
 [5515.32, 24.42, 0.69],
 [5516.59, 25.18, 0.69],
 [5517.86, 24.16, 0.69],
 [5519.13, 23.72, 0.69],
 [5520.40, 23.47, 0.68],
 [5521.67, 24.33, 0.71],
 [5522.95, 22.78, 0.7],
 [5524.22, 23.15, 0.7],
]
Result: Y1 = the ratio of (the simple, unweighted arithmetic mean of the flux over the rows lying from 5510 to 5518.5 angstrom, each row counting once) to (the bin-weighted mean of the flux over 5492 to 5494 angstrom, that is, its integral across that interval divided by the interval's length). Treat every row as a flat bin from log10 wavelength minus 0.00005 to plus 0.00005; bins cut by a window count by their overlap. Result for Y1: 1.00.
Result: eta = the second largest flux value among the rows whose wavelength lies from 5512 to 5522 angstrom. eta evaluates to 24.83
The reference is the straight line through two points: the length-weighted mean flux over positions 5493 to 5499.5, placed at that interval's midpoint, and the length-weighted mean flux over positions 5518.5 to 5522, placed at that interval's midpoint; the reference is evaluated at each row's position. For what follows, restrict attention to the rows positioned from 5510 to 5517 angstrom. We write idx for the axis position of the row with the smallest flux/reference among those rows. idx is 5514.05 angstrom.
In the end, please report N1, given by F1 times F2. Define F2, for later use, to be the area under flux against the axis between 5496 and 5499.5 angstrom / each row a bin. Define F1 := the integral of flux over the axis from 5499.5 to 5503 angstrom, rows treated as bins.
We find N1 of 7516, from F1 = 87.4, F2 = 86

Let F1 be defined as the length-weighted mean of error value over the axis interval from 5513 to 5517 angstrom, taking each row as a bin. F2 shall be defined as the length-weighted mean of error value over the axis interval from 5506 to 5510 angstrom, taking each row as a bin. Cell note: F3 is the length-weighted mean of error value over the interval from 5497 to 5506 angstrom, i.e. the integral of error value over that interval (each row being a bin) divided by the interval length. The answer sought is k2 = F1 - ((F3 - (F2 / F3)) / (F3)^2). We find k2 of 1.28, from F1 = 0.694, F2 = 0.698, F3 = 0.704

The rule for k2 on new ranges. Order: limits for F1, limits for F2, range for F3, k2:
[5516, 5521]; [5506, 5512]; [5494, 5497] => 1.38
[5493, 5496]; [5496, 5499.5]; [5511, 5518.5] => 1.36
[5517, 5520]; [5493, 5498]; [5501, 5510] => 1.29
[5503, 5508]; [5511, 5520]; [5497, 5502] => 1.24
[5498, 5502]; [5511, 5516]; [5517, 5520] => 1.38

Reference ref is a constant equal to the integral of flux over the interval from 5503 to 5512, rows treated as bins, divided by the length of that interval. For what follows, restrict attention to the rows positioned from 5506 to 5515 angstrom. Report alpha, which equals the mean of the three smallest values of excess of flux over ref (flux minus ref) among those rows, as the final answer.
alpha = -0.31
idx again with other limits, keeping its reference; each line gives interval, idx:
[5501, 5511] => 5505.17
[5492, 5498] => 5495.04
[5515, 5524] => 5522.95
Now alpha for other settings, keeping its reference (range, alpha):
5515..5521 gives -0.74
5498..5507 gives -0.60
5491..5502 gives -0.67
